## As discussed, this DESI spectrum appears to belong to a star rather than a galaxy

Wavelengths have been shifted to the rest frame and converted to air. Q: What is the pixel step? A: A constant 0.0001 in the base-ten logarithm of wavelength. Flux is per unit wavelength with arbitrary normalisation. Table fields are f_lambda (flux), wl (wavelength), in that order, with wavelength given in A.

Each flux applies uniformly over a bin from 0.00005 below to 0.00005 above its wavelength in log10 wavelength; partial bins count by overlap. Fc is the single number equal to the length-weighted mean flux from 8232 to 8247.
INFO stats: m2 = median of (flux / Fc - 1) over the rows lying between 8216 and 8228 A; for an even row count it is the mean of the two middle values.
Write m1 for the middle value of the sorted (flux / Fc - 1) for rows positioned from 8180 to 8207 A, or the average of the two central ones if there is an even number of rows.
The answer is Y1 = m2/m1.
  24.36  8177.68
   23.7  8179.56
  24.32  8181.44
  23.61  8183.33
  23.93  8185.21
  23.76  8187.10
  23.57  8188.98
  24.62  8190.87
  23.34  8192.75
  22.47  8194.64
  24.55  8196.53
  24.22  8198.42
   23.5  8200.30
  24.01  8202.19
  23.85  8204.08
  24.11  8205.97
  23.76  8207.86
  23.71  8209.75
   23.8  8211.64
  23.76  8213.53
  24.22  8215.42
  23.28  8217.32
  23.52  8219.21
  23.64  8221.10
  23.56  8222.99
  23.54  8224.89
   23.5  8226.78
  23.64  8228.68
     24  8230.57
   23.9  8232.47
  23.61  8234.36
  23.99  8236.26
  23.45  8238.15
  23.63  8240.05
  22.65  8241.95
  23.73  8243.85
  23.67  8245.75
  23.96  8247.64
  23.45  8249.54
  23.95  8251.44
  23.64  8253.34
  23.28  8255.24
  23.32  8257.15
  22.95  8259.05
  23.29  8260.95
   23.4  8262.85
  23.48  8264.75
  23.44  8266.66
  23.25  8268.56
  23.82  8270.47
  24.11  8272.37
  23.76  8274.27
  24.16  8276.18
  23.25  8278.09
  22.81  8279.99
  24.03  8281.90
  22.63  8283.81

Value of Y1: -0.2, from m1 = 0.0127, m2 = -0.003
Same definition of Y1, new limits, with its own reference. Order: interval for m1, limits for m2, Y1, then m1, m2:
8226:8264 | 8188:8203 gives 6.7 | 0.0013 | 0.008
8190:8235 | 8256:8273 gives -1.3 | 0.0061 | -0.008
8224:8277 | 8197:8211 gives 8.7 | 0.0013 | 0.011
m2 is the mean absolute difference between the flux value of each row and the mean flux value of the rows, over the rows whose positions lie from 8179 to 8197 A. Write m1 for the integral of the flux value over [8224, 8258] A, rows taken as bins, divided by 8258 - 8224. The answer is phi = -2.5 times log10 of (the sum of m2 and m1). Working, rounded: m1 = 23.6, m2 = 0.454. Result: -3.45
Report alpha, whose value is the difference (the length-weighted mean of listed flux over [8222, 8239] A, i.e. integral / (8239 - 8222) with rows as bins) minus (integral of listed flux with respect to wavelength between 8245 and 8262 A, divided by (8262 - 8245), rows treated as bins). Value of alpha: 0.2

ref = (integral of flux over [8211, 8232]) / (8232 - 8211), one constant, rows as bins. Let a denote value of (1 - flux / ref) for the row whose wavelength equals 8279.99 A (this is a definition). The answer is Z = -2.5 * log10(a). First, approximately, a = 0.037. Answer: 3.6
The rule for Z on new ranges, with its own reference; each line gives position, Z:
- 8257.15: 4.6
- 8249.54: 5.1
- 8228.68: 7.0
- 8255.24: 4.4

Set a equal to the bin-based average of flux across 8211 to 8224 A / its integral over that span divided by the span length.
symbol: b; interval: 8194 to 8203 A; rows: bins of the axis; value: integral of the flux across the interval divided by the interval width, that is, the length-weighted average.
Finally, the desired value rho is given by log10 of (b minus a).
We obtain -0.9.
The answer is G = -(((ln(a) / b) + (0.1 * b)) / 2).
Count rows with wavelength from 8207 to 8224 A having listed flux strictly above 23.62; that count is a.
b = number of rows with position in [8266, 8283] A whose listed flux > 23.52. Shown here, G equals -0.429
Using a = 6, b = 5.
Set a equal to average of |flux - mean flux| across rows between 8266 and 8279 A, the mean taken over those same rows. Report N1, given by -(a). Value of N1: -0.318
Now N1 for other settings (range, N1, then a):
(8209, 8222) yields -0.192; 0.192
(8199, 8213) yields -0.146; 0.146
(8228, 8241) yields -0.187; 0.187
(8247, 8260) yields -0.294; 0.294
